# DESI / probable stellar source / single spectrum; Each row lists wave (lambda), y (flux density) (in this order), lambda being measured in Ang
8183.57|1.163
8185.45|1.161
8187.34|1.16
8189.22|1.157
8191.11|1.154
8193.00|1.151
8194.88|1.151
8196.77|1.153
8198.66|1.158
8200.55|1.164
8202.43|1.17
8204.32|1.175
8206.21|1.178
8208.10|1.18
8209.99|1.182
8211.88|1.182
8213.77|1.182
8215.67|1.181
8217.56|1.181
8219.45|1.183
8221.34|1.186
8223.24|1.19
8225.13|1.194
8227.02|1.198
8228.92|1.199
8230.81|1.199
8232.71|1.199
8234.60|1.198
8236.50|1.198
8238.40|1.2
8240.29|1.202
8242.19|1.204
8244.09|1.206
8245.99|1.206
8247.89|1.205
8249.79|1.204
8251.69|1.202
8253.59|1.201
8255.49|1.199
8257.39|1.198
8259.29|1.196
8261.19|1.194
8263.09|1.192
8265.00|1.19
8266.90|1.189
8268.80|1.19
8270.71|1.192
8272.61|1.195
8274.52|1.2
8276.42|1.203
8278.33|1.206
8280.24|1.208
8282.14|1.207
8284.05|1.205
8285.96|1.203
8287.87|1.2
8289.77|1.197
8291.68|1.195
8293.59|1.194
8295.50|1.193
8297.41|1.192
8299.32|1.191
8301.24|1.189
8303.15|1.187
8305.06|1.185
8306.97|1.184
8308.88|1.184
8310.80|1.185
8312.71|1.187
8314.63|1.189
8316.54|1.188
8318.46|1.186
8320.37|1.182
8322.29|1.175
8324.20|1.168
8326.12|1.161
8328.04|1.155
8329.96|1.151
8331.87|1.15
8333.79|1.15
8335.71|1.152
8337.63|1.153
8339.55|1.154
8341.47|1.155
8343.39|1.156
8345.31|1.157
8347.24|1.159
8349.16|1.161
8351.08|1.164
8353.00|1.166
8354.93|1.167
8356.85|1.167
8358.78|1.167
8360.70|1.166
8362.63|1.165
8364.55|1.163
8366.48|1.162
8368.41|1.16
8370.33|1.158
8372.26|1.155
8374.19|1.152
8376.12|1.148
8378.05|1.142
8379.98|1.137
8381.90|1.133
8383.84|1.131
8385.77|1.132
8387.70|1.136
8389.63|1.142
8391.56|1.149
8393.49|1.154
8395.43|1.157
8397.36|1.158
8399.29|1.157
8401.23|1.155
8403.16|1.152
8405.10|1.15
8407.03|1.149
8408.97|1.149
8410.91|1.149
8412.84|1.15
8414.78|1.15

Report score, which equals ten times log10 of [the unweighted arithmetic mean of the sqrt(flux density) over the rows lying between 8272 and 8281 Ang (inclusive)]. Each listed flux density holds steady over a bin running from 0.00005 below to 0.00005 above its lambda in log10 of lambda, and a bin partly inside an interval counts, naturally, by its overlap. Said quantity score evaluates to 0.400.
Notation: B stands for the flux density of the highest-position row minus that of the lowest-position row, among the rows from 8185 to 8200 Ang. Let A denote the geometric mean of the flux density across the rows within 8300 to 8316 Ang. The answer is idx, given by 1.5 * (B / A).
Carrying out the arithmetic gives -0.004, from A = 1.19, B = -0.003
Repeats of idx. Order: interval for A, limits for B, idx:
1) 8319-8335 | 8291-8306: -0.013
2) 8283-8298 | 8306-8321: -0.003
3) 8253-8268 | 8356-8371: -0.011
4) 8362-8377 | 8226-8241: 0.005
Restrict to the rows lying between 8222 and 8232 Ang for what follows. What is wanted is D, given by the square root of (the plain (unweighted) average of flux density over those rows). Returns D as 1.09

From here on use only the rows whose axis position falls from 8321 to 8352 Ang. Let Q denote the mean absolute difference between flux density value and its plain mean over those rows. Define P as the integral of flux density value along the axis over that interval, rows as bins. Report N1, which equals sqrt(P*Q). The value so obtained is 0.44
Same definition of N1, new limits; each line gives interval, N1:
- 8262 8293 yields 0.46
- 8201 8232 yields 0.51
